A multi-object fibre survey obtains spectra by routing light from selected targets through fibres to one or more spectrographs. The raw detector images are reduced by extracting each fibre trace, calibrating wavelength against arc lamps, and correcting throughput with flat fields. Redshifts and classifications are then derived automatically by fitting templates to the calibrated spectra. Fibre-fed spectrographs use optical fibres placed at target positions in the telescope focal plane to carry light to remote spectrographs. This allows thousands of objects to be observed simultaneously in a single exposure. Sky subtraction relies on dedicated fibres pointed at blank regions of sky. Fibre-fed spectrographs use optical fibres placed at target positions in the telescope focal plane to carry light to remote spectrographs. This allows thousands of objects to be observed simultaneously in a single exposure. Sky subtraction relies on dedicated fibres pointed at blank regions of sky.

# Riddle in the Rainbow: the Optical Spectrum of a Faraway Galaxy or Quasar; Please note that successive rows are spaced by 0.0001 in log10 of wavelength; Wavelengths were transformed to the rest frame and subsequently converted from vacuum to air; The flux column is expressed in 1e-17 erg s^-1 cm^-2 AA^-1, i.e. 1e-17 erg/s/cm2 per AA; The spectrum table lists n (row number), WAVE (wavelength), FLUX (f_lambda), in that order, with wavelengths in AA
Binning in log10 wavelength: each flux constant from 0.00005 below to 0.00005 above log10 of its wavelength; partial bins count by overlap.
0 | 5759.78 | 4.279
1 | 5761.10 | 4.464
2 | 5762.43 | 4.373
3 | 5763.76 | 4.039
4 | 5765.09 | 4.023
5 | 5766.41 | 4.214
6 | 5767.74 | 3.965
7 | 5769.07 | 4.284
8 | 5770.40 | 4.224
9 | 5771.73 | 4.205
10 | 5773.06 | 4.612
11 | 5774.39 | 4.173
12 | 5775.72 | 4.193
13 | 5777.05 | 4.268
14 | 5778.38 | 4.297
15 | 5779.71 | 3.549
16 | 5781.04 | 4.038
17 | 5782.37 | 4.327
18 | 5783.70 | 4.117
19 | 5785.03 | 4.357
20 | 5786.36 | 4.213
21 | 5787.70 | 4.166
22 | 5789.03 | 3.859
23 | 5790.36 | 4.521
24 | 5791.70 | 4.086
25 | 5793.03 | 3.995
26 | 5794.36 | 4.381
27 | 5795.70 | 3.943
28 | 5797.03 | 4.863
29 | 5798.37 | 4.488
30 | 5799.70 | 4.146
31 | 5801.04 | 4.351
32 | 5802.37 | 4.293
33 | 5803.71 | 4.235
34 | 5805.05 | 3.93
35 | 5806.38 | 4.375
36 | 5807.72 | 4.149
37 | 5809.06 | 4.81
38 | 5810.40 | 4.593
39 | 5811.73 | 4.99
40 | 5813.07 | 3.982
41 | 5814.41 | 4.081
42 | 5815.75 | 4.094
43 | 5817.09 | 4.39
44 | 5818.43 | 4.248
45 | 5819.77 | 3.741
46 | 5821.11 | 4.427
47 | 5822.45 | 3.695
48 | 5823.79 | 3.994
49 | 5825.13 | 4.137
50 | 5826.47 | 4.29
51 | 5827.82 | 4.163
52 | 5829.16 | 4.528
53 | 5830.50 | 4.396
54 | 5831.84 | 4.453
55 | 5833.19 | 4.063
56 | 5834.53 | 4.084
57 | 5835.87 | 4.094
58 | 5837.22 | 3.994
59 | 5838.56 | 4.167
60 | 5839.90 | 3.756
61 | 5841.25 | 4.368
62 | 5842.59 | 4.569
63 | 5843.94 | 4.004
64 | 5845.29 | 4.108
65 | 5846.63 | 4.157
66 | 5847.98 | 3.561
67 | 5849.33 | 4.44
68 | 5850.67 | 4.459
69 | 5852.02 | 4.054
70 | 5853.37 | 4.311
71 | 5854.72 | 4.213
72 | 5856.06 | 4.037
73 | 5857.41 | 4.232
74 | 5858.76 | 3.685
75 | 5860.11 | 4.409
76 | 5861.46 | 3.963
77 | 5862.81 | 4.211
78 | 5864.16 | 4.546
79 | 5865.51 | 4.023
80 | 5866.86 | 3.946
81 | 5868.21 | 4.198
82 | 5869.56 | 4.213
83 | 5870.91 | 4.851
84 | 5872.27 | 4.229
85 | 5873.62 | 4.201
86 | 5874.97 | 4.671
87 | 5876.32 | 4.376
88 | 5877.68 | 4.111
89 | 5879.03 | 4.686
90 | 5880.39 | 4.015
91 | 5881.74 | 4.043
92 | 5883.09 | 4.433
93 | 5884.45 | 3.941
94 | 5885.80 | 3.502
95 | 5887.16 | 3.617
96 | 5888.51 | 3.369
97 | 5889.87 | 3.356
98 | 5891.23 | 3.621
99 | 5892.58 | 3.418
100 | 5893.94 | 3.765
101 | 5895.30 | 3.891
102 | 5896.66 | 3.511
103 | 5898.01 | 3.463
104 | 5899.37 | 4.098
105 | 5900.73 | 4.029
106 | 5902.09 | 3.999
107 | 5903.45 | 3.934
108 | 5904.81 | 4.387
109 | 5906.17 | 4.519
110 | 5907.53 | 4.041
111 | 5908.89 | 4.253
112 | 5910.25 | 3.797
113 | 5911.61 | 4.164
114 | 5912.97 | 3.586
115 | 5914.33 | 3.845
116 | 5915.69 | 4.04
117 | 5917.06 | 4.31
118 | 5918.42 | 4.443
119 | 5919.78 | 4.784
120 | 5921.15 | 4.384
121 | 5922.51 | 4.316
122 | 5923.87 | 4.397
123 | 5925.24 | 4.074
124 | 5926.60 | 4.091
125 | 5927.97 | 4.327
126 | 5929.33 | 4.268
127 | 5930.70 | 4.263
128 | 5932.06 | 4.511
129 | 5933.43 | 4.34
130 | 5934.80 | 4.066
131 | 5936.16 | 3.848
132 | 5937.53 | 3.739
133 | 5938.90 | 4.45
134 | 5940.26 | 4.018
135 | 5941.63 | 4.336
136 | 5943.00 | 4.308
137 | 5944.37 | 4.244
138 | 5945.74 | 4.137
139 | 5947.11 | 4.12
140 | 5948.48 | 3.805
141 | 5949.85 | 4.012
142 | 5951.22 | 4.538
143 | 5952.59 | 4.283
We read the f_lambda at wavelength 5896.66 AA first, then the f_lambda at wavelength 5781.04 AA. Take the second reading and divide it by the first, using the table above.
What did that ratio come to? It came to 1.15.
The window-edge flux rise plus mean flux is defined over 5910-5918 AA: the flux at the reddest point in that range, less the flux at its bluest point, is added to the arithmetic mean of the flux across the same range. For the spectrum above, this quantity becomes 4.5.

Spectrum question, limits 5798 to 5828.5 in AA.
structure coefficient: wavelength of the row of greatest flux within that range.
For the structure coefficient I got 5811.73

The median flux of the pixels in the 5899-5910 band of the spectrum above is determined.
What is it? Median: 4.07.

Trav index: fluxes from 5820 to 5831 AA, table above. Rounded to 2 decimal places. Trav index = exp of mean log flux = 4.20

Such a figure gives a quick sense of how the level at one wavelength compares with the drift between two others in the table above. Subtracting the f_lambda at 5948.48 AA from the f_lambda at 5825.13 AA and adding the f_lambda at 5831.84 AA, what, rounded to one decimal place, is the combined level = 4.8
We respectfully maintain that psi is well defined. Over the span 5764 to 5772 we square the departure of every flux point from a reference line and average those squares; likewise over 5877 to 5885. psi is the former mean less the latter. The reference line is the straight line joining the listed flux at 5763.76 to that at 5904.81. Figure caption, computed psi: -0.06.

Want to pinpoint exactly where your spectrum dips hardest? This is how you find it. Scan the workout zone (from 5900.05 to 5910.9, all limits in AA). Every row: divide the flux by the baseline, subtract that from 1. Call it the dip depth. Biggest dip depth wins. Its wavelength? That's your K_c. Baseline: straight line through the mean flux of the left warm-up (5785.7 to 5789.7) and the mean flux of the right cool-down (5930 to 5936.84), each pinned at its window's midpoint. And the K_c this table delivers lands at 5910.25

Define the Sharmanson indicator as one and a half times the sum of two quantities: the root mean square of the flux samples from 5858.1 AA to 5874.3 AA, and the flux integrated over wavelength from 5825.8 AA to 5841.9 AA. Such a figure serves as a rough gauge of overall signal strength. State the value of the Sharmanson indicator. 108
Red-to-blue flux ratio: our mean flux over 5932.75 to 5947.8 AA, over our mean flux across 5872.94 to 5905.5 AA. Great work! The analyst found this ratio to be 1.05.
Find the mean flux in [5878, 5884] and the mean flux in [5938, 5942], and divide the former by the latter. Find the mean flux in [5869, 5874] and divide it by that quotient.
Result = 4.35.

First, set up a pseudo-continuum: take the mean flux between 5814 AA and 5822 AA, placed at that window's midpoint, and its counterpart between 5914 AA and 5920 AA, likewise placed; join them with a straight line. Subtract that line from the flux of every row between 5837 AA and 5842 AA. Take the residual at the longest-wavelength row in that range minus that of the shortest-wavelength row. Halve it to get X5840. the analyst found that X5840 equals 0.18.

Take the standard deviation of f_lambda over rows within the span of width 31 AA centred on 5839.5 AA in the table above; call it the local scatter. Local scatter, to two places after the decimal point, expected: 0.24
